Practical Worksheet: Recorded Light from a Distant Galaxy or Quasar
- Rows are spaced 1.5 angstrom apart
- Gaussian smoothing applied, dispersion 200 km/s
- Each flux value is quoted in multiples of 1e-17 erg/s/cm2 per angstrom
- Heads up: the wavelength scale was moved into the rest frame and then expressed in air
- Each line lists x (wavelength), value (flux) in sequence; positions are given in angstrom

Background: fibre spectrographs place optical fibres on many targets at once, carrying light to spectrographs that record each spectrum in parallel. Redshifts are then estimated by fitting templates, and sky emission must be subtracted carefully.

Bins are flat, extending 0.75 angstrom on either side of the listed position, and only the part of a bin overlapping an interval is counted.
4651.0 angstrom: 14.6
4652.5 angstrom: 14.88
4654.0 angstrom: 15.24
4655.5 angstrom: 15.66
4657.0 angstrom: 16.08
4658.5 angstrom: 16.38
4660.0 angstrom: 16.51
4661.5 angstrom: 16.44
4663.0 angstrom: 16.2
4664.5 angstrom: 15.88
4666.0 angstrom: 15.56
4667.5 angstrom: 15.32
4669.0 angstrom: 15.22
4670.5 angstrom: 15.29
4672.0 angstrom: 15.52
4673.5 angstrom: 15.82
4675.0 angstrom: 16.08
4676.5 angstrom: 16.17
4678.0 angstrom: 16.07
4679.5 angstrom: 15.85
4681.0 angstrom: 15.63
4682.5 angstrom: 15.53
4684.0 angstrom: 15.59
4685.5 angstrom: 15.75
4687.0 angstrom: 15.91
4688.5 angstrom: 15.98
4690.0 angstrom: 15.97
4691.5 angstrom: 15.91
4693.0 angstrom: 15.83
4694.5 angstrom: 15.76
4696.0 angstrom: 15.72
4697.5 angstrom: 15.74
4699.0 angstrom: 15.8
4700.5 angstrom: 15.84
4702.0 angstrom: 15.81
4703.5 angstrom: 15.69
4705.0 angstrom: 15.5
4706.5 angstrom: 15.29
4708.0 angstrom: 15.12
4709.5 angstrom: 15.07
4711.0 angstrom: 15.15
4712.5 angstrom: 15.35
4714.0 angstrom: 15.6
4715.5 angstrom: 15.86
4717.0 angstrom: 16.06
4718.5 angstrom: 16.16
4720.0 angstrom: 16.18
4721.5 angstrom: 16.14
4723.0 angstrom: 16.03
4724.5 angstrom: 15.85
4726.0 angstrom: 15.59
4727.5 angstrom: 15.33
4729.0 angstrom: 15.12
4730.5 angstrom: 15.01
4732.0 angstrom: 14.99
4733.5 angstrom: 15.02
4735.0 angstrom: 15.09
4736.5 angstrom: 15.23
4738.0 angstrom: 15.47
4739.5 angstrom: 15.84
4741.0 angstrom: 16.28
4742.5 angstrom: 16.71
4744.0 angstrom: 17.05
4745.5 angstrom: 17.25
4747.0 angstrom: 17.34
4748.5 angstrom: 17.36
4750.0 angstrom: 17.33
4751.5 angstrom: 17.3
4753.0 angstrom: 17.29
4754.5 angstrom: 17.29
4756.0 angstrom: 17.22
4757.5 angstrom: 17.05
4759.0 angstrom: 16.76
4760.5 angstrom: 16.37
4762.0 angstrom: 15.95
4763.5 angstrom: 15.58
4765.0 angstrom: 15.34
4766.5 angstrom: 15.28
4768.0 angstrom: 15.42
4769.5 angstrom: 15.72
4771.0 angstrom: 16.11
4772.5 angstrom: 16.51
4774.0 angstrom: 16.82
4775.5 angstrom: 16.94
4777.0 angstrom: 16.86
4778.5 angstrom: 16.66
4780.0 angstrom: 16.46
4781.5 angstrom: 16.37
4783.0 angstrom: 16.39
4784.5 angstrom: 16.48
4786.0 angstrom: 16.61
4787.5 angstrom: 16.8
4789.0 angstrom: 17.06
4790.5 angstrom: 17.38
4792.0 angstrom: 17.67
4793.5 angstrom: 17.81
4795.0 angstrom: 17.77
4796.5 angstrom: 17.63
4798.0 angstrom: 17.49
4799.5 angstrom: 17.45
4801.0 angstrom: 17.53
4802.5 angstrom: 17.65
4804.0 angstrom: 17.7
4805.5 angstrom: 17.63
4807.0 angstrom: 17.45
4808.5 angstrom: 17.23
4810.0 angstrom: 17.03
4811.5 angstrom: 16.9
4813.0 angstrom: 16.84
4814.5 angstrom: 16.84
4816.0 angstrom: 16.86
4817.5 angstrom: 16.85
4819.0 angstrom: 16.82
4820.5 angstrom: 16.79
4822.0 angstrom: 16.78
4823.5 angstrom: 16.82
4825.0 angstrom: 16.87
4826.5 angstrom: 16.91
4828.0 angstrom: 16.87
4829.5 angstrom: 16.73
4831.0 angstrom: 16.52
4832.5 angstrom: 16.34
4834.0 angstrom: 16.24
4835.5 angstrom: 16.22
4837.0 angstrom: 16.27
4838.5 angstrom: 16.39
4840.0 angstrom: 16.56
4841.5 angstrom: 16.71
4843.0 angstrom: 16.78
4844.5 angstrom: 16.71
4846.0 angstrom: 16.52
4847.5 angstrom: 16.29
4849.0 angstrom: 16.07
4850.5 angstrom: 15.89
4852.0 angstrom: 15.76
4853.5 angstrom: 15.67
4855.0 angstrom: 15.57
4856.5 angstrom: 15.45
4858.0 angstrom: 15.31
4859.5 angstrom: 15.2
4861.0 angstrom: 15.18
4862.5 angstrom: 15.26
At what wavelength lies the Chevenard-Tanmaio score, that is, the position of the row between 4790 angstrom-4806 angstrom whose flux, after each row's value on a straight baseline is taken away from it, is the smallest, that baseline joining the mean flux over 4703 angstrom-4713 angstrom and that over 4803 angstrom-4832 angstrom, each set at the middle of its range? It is 4799.5 angstrom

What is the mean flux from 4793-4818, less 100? -82.7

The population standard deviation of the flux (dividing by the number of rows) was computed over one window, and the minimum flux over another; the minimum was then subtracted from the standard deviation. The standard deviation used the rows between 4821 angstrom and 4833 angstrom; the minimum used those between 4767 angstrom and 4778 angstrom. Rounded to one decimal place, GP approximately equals -15.2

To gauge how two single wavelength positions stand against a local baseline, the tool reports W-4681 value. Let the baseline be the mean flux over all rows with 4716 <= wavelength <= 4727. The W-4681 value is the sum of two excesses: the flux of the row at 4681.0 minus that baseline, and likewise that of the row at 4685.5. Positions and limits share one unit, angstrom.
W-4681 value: -0.6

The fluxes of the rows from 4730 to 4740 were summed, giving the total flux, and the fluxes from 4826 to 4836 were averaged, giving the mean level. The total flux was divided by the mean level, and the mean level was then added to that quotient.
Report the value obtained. 23.0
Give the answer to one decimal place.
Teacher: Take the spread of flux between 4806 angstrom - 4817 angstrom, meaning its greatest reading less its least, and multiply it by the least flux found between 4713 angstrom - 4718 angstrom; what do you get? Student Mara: 9.5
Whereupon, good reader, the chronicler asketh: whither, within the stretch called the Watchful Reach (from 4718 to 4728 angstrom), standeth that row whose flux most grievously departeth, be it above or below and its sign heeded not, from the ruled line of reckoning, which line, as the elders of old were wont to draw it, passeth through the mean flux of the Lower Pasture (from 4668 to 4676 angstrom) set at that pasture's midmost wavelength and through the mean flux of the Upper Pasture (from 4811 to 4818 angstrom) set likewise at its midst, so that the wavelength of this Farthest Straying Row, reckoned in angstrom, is 4727.5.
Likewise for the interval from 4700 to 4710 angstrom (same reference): 4709.5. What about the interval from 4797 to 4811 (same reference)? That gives 4804.0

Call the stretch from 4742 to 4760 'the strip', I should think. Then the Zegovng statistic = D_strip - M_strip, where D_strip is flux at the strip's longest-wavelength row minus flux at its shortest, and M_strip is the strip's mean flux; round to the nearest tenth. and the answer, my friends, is -17.1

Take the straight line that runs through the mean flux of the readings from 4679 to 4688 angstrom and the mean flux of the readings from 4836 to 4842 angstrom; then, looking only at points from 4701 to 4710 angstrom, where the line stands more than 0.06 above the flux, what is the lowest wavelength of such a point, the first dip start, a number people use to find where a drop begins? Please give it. 4703.5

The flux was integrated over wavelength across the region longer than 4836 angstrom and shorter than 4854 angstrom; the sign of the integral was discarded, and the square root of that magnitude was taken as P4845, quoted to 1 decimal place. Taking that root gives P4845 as 17.1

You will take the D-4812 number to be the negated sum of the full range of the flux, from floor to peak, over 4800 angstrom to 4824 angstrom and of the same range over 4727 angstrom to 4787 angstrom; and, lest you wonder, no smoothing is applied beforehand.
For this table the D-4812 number -3.3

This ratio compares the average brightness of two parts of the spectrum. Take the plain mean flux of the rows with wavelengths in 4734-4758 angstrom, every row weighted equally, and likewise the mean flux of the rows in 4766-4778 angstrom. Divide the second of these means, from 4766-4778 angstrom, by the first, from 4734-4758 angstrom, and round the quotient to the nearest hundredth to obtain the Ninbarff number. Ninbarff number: 0.97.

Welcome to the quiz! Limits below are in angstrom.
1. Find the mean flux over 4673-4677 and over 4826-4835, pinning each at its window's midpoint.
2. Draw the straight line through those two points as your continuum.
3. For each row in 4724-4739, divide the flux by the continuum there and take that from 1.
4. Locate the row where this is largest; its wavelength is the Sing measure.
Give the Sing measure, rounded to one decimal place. 4732.0 angstrom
